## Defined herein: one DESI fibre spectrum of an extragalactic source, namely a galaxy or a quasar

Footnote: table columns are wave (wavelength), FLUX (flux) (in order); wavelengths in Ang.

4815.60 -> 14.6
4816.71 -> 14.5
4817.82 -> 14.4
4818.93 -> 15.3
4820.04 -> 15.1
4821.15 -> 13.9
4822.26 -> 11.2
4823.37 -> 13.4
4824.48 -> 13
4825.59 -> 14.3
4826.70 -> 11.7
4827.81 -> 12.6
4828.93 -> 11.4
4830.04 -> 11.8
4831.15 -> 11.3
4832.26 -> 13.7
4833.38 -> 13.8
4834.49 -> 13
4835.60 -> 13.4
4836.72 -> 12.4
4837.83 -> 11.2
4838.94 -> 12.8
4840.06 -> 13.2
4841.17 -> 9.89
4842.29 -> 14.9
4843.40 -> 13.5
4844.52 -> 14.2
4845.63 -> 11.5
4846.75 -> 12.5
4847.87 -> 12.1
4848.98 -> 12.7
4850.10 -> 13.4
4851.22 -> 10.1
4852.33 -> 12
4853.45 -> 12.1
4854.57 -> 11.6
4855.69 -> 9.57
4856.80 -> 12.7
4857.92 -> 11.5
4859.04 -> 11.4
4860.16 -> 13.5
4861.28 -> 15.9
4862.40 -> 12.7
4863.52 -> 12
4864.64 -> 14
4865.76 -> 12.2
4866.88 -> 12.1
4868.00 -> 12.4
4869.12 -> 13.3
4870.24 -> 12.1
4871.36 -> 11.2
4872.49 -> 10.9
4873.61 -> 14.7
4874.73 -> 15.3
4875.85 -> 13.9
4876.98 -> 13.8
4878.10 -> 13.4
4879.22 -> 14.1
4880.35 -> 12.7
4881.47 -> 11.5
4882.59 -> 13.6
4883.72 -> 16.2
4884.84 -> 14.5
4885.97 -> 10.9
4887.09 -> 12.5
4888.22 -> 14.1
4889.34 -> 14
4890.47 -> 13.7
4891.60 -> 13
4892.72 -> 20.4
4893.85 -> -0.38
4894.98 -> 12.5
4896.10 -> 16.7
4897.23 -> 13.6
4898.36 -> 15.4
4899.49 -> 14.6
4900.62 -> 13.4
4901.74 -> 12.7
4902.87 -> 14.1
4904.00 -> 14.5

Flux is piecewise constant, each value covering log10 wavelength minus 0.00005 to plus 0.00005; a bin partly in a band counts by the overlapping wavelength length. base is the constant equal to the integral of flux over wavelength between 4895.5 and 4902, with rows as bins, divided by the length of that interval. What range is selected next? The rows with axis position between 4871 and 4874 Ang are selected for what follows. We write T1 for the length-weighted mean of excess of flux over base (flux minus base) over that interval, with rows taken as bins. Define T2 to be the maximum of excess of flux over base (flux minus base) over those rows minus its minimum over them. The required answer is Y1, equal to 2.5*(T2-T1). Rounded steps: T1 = -2.3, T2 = 3.8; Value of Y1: 15.2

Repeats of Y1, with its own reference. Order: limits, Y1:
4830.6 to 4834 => 10.1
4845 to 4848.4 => 8.5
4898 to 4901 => 5.0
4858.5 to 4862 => 13.5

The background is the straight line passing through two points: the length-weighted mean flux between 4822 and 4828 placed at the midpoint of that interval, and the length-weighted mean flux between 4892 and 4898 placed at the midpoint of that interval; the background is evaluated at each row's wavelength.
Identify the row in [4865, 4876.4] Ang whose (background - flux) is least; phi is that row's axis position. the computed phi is 4874.73 Ang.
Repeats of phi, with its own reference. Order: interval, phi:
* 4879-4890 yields 4883.72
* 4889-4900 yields 4892.72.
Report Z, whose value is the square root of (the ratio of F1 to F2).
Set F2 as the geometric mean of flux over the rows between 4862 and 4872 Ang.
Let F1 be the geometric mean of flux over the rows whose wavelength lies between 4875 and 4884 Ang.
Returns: 1.05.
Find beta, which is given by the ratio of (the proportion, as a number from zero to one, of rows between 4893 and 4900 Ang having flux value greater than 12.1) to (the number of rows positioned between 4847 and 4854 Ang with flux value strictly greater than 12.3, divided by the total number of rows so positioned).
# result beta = 2.5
